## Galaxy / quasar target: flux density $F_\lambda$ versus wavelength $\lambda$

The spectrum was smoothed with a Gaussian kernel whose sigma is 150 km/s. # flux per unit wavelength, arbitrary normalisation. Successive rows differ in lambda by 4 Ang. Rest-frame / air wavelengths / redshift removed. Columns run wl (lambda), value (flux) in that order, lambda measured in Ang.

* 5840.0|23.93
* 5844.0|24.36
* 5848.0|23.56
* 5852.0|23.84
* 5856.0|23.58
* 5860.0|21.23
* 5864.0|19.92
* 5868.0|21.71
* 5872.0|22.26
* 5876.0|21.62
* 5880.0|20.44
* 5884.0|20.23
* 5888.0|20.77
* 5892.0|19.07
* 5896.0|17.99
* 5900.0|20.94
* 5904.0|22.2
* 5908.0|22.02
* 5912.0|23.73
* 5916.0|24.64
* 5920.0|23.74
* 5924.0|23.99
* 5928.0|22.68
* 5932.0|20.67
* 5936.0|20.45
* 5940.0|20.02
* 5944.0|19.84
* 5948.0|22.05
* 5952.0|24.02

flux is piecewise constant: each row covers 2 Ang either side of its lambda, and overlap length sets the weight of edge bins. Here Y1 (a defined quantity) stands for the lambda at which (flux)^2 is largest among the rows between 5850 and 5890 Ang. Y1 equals 5852.0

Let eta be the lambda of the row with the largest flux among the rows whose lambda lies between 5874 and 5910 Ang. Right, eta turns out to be 5904.0 Ang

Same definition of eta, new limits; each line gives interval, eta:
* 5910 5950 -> 5916.0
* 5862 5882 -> 5872.0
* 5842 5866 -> 5844.0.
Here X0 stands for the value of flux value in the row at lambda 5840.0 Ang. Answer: 23.93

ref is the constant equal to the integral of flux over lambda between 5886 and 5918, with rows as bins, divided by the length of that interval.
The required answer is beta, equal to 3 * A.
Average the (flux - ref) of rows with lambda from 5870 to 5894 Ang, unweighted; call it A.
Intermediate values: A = -0.7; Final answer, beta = -2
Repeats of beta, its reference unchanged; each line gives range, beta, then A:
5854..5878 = 1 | 0.3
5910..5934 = 5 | 1.8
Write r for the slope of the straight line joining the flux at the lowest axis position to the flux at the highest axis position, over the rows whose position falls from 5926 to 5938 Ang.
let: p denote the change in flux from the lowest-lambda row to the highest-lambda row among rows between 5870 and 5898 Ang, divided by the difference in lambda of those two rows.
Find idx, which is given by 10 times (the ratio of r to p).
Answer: 16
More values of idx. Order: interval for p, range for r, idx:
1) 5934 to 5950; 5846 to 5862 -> -15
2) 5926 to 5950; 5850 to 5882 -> 39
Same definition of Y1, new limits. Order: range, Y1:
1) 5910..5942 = 5916.0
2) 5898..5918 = 5916.0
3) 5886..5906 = 5904.0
